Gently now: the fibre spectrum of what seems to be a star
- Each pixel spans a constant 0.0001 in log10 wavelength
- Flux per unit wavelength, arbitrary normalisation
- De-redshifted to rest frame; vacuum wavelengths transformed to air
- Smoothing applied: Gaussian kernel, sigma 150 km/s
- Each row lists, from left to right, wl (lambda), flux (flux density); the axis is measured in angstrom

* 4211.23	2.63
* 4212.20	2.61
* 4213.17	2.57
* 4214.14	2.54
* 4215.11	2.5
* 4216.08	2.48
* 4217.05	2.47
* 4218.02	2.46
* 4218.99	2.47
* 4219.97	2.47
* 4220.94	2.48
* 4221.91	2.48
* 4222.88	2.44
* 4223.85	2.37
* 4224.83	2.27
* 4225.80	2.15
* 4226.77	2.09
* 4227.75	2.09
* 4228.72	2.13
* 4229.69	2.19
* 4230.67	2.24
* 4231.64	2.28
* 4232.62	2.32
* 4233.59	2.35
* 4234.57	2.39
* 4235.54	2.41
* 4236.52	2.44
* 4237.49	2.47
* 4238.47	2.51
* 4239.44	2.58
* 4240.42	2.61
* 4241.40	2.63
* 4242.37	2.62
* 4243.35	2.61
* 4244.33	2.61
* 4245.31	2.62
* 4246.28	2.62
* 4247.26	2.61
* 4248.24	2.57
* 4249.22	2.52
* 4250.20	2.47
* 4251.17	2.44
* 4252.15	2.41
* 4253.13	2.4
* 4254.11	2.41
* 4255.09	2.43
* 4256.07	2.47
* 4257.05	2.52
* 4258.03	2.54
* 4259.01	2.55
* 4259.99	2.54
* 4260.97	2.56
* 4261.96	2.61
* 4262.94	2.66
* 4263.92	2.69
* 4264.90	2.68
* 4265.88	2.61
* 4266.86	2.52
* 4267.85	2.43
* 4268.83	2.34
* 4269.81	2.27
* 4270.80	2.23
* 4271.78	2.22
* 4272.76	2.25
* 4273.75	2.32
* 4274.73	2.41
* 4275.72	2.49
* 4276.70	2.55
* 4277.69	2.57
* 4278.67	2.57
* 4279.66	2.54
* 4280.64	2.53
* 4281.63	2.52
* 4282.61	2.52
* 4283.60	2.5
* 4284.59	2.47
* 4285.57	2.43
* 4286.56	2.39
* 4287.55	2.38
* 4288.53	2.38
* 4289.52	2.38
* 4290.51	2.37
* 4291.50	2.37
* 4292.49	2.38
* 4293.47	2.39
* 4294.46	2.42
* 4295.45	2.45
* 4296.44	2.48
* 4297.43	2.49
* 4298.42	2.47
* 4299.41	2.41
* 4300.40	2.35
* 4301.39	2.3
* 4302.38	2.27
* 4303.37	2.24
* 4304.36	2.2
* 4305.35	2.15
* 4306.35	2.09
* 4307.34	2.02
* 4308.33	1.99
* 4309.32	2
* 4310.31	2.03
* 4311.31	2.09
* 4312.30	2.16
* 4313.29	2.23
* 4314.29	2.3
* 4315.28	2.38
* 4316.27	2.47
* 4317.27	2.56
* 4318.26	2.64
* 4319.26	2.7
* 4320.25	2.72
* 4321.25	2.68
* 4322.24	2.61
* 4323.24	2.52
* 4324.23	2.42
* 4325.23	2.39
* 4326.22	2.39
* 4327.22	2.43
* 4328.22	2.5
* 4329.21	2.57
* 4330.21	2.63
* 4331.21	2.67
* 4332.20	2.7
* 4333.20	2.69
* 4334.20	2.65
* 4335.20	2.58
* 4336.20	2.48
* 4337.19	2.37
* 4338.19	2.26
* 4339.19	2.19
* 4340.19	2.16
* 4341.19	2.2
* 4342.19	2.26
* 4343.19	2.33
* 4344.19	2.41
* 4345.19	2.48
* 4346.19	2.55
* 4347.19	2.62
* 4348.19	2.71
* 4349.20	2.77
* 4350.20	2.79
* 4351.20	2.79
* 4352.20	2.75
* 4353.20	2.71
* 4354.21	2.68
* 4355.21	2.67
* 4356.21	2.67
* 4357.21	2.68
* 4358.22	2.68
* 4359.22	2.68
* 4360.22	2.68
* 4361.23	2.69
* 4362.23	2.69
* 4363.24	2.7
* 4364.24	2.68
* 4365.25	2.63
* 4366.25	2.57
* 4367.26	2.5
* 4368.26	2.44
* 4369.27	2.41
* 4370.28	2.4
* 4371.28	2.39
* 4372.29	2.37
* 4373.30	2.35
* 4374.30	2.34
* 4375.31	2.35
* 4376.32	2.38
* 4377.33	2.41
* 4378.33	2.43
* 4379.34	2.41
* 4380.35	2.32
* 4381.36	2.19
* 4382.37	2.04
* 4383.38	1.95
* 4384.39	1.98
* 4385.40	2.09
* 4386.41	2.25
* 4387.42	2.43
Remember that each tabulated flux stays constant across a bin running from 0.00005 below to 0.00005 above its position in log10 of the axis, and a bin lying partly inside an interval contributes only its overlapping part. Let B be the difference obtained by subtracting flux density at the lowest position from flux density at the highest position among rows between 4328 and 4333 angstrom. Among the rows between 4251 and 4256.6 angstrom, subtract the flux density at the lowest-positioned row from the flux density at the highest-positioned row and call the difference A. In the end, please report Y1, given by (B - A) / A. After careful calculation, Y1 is 5.7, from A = 0.03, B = 0.20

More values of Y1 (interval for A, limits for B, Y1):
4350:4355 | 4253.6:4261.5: -2.4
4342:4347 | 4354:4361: -1.0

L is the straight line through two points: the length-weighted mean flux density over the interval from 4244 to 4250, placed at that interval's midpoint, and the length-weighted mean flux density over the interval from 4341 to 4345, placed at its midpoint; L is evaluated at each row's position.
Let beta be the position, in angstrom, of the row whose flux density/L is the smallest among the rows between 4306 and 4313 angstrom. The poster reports 4308.33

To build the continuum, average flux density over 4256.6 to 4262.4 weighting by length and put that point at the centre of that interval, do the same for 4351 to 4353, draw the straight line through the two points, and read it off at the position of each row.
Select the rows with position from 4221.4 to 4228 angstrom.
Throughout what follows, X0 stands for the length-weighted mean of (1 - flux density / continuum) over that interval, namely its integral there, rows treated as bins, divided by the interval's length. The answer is 0.08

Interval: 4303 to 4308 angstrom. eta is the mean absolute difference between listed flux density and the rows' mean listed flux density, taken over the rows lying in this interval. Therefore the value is 0.07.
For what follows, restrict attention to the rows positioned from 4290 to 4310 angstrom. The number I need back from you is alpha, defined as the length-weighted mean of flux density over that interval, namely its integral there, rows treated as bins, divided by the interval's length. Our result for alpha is 2.29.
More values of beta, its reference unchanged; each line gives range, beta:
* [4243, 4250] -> 4249.22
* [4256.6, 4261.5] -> 4257.05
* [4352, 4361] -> 4355.21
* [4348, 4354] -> 4348.19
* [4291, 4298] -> 4291.50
